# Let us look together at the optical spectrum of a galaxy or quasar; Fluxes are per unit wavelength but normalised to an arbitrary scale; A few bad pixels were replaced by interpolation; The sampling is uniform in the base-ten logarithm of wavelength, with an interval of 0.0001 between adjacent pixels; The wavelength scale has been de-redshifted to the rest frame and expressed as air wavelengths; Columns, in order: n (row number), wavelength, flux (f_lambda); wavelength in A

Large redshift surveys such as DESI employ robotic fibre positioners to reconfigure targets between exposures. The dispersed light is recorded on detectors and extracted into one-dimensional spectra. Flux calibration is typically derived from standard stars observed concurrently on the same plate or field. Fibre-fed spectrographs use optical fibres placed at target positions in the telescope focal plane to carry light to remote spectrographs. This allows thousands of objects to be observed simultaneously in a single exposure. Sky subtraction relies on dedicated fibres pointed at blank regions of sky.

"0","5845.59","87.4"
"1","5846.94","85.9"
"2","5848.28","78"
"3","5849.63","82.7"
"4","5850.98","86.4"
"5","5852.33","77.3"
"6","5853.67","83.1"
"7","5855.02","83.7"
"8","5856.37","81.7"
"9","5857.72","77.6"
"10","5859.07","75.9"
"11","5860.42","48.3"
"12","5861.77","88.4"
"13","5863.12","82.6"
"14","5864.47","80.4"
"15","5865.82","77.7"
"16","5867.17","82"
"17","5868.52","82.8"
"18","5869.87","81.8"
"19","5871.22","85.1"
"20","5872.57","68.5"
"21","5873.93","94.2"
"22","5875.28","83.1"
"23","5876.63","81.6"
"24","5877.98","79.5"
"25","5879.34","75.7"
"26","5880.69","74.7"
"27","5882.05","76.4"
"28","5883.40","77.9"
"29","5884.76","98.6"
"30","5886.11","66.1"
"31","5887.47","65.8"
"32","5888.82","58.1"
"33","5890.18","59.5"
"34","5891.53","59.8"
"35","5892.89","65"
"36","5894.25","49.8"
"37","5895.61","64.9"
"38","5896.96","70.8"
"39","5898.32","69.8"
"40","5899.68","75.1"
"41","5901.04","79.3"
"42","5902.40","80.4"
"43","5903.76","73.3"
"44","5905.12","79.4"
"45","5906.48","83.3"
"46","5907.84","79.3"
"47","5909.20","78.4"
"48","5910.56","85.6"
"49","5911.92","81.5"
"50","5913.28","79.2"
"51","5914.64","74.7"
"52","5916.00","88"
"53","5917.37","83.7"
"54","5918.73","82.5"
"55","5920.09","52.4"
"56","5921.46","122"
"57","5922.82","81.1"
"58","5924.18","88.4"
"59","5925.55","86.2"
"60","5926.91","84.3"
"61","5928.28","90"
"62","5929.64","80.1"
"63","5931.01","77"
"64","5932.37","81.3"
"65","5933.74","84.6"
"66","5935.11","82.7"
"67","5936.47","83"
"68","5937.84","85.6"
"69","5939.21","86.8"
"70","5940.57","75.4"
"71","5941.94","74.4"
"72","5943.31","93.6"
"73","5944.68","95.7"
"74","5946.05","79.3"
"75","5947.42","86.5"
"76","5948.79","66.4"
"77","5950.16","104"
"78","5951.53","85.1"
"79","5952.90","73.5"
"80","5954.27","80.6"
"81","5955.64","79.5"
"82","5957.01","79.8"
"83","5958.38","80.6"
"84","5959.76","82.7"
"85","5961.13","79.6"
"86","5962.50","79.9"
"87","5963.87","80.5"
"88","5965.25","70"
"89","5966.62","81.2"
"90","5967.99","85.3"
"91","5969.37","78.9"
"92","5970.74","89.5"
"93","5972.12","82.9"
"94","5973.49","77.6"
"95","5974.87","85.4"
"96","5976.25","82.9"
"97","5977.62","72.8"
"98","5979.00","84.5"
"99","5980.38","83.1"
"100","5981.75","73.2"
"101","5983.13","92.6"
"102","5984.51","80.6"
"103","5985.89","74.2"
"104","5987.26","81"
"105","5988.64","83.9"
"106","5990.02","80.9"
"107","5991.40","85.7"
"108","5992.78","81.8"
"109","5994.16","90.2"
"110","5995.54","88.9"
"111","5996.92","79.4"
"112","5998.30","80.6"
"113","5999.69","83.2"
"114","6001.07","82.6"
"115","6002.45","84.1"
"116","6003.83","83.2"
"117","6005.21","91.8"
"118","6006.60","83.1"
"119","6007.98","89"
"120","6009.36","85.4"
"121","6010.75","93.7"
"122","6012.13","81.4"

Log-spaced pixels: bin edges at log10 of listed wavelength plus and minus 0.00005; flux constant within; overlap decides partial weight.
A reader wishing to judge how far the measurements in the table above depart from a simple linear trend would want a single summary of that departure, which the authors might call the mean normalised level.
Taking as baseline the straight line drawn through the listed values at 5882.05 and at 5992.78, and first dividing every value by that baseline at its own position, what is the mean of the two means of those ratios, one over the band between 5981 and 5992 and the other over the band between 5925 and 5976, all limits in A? 1.02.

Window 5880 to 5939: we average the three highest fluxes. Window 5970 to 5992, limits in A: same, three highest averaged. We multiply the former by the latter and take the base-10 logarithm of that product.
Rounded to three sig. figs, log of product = 3.97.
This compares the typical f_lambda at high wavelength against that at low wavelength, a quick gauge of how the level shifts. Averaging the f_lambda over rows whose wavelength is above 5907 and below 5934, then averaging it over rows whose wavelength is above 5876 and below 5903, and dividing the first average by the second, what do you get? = 1.16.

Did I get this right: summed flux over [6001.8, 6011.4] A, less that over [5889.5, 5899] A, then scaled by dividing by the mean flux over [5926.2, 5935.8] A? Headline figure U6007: 2.1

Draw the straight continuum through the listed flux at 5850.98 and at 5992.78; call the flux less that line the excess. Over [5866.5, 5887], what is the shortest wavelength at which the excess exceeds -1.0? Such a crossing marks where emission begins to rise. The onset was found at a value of 5871.22 A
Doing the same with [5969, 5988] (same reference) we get 5970.74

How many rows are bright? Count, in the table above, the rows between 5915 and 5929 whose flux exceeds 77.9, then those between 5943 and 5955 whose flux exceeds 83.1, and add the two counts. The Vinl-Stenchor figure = 14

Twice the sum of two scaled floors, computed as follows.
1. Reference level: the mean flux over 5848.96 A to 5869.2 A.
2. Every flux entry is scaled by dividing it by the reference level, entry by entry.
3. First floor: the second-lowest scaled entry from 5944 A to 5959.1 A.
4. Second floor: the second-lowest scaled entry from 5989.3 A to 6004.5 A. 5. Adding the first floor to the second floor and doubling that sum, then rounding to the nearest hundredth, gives 3.88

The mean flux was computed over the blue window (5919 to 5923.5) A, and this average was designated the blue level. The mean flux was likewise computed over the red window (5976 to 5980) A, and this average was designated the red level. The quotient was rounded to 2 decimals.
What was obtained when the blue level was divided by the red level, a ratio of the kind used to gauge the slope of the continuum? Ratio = 1.06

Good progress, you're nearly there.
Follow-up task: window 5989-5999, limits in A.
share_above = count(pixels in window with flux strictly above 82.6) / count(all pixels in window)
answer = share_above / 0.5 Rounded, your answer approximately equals 0.9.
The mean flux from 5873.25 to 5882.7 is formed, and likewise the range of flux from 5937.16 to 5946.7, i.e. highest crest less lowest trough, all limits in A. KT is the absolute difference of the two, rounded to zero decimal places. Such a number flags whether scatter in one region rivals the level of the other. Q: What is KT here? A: 59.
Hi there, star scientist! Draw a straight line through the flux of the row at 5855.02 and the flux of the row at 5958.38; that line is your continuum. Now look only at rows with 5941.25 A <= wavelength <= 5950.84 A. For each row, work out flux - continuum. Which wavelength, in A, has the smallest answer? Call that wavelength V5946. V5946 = 5948.79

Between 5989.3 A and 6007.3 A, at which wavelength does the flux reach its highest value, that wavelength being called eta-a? 6005.21 A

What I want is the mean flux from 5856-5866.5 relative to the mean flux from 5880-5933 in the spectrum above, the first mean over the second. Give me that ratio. 0.99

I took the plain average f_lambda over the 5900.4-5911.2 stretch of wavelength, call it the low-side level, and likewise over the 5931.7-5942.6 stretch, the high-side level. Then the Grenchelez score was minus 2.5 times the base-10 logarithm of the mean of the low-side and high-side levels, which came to -4.77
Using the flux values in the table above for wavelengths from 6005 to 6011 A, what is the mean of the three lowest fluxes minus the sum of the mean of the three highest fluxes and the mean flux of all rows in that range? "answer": -94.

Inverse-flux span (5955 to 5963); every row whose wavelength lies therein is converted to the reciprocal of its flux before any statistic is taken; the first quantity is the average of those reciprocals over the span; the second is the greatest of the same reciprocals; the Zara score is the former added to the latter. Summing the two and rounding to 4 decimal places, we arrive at 0.0250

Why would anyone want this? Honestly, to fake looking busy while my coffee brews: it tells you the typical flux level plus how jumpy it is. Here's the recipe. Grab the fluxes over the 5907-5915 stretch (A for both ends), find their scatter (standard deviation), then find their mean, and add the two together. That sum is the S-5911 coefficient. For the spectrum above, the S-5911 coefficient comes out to 83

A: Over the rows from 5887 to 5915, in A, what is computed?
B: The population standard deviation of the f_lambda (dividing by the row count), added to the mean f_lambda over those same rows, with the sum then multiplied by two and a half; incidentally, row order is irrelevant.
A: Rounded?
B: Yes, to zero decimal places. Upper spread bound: 204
